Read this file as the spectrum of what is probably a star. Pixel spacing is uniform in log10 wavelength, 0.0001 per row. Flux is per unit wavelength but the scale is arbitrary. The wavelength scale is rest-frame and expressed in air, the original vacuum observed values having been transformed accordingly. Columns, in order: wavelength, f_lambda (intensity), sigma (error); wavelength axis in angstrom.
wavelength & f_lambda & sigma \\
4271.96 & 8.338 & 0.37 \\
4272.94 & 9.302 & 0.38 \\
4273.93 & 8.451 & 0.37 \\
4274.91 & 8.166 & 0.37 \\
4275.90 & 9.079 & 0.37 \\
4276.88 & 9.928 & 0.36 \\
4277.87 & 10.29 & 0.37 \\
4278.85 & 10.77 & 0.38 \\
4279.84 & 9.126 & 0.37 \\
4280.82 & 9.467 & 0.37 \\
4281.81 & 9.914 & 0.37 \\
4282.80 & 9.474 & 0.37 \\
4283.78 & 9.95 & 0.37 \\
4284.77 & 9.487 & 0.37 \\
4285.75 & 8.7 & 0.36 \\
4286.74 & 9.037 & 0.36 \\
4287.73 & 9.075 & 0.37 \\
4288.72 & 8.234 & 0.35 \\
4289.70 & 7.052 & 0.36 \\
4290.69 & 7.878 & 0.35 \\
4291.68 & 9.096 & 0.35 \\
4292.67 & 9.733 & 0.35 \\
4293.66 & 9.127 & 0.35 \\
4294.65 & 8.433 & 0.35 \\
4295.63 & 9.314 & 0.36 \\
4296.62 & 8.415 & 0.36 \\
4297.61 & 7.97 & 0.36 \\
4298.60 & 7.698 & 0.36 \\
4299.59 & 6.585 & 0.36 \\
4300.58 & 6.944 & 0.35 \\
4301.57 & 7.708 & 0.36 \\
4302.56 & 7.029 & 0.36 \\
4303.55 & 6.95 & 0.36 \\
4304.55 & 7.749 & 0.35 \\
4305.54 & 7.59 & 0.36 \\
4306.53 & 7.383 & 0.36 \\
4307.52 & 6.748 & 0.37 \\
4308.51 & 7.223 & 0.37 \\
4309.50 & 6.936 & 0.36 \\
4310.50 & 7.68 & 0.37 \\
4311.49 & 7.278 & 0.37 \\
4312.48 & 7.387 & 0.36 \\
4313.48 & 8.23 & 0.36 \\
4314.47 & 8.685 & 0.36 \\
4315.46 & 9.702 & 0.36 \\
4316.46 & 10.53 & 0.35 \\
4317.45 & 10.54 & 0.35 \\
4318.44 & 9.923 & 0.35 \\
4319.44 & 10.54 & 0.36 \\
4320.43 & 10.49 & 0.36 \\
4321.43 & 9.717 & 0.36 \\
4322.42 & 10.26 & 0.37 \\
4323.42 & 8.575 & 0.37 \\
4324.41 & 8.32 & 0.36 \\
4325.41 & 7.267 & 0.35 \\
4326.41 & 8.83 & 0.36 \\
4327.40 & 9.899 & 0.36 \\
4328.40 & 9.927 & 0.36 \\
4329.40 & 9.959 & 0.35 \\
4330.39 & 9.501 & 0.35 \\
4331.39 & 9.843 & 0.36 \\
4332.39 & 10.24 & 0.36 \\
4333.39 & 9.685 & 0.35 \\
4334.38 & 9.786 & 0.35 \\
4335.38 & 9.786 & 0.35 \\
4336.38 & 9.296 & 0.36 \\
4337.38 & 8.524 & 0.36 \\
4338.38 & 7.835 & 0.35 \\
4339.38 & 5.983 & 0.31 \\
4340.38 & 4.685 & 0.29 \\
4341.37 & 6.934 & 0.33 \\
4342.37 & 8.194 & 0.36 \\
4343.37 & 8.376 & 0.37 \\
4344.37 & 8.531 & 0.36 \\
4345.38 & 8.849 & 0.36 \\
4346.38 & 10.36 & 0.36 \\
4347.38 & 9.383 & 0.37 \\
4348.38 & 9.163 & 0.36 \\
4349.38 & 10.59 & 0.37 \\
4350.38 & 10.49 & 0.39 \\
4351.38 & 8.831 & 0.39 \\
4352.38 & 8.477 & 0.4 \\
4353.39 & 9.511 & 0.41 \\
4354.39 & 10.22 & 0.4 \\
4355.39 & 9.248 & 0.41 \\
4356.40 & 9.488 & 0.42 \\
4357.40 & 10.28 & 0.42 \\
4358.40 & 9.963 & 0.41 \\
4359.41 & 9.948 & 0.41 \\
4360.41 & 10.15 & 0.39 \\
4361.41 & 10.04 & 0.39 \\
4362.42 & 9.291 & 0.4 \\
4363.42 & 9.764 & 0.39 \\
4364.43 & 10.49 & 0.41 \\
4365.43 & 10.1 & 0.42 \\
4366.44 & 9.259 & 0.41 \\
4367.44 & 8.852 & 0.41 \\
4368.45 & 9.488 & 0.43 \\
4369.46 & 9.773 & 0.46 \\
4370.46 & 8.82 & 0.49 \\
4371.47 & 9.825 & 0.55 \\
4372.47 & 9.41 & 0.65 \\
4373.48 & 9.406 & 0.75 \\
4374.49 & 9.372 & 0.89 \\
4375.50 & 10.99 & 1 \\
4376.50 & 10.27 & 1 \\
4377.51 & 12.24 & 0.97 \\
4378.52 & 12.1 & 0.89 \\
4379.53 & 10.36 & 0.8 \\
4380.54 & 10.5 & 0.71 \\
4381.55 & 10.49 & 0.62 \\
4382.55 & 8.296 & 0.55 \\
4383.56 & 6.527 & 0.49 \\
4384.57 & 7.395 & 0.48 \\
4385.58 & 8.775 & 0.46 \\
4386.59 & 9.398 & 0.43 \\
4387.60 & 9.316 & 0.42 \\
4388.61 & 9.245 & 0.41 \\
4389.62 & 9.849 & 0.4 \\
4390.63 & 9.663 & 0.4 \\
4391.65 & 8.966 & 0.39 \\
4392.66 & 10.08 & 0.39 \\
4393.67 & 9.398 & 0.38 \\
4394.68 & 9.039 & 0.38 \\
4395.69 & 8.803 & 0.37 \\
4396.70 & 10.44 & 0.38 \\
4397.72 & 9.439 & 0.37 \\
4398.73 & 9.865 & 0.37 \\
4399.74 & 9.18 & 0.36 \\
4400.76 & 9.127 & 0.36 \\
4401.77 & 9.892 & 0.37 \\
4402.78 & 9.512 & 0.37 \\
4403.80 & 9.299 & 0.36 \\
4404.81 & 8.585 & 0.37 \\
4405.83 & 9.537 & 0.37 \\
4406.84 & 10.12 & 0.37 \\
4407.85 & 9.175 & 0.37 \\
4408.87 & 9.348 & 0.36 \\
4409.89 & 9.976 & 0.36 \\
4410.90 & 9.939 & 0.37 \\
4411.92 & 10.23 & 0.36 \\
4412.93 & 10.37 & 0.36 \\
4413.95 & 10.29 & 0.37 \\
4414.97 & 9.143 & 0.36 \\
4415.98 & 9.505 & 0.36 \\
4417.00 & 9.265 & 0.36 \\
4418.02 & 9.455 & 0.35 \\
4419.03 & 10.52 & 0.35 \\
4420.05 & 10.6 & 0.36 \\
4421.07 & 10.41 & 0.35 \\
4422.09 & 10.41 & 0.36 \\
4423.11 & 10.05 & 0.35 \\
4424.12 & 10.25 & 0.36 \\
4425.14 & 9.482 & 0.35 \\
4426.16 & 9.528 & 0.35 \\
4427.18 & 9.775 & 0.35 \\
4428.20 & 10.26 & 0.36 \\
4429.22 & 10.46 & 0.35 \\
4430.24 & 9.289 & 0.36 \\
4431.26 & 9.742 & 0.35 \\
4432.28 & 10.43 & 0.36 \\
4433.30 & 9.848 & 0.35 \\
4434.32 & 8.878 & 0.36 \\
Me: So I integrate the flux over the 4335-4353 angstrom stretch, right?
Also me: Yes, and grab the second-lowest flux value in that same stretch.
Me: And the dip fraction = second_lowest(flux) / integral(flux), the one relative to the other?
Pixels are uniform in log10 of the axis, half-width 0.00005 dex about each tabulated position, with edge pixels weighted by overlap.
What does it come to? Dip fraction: 0.0388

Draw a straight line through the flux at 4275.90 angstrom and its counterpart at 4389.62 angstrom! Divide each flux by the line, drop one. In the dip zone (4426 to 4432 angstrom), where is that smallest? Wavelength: 4430.24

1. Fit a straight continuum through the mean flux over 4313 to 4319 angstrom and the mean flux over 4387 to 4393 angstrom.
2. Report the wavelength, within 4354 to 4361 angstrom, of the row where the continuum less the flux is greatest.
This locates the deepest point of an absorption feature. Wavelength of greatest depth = 4355.39 angstrom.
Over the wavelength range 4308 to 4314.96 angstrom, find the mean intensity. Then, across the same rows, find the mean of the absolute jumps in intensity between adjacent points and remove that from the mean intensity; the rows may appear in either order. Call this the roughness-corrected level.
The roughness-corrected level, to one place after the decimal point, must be 7.2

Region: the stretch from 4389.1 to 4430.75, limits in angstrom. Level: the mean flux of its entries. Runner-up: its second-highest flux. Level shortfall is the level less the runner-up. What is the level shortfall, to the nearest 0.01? -0.80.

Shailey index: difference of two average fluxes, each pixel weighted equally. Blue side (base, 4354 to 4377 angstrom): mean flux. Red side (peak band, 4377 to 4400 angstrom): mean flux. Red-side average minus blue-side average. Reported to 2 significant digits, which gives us -0.22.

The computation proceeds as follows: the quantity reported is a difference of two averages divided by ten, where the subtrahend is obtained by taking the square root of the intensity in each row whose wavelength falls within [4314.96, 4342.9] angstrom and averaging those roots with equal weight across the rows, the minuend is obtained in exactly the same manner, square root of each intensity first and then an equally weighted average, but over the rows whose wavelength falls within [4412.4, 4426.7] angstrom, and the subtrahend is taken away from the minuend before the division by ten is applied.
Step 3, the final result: 0.015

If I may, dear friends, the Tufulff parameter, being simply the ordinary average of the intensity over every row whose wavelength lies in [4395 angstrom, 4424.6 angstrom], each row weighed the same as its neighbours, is 9.7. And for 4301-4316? 7.6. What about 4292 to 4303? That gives 8.1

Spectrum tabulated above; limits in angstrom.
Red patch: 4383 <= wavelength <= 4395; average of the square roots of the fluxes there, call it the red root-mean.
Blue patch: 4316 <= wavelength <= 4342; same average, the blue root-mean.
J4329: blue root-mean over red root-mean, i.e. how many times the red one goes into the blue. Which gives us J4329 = 1.01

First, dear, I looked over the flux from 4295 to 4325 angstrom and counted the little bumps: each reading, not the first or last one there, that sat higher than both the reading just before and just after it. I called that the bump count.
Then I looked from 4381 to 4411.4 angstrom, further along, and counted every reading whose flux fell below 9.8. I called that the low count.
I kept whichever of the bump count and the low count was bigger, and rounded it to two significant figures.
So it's 21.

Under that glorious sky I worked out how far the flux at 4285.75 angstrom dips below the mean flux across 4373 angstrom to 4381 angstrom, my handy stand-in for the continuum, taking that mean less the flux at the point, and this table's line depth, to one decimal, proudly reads 2.0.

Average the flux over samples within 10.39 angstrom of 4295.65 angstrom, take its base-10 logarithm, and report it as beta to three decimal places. 0.909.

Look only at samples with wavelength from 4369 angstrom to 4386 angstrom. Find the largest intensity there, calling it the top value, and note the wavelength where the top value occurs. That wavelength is 4377.51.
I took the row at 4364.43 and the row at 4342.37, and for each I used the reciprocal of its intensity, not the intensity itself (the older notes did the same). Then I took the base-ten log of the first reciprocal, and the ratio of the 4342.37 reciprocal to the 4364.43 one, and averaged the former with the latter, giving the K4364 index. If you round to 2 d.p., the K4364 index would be 0.13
